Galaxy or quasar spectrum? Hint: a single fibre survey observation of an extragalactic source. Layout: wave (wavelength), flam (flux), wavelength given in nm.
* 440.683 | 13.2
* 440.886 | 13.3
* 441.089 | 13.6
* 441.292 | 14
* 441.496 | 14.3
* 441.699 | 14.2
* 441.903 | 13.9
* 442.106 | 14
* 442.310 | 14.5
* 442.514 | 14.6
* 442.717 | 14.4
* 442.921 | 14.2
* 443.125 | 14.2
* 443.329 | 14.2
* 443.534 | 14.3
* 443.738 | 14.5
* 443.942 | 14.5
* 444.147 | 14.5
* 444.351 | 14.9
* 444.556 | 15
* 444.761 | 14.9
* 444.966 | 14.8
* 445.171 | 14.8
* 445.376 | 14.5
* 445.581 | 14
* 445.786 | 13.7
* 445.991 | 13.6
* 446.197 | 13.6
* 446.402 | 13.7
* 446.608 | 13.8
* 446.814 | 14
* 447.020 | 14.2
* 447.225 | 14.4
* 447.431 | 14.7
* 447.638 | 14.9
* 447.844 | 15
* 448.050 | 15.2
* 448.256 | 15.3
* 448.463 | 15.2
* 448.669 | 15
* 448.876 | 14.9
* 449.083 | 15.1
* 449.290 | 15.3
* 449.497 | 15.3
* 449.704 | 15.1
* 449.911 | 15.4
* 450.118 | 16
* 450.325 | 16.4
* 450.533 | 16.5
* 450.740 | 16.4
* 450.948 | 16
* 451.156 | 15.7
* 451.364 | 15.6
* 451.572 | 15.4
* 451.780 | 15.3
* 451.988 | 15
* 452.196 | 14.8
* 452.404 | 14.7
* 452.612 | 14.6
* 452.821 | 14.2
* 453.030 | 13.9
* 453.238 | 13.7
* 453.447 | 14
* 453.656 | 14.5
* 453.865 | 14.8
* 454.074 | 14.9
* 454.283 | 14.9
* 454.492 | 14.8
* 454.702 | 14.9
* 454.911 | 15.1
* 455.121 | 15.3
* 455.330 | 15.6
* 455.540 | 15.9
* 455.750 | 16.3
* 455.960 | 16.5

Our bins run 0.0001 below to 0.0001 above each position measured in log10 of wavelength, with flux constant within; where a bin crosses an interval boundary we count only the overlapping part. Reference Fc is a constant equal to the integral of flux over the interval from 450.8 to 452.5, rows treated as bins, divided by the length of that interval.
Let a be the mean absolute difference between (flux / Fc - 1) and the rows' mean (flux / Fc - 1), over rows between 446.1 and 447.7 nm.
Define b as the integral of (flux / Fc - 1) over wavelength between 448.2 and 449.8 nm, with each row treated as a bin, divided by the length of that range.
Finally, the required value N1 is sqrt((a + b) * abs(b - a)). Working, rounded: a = 0.0253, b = -0.0126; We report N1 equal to 0.022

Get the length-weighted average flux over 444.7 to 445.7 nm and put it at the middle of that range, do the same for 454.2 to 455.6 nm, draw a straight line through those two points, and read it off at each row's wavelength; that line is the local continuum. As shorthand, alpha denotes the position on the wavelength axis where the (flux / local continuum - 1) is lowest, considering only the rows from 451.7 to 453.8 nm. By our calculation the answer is 453.238 nm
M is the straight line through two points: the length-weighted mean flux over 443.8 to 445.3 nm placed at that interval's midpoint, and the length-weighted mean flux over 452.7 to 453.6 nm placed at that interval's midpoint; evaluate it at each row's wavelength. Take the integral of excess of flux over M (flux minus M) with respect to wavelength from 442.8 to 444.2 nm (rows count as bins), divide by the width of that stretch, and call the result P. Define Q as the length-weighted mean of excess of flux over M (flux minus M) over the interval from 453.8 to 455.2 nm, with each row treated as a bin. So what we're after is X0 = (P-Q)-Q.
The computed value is -2.7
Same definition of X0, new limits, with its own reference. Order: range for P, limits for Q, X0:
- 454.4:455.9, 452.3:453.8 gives 1.1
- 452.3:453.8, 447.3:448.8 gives -0.9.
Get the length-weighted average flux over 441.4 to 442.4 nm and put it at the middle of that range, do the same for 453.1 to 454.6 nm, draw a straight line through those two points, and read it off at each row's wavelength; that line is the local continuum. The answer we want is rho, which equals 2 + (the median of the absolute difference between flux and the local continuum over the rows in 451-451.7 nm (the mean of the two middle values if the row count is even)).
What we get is 3.2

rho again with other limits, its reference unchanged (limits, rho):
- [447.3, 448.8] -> 2.7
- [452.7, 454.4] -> 2.4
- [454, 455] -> 2.4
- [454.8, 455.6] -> 2.9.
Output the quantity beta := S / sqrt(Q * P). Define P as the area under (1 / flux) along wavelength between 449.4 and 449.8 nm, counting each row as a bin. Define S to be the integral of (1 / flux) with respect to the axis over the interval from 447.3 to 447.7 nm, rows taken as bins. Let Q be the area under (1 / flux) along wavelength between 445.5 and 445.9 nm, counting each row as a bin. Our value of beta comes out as 0.98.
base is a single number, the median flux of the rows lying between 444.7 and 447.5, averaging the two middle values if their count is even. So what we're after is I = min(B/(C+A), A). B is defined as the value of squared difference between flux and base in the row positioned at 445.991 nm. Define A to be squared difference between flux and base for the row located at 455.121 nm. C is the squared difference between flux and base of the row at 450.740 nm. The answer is 0.04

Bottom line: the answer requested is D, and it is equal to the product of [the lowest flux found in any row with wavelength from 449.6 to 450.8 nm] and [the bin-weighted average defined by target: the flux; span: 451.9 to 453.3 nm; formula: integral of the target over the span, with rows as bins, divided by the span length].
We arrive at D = 218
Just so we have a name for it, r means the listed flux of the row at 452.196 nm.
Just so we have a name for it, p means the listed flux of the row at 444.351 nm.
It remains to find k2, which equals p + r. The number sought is 29.7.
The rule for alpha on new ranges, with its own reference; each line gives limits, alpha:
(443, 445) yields 443.329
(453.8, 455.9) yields 454.492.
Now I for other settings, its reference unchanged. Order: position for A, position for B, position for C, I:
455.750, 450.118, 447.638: 0.66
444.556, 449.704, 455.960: 0.15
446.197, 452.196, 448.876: 0.25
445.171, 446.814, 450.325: 0.00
